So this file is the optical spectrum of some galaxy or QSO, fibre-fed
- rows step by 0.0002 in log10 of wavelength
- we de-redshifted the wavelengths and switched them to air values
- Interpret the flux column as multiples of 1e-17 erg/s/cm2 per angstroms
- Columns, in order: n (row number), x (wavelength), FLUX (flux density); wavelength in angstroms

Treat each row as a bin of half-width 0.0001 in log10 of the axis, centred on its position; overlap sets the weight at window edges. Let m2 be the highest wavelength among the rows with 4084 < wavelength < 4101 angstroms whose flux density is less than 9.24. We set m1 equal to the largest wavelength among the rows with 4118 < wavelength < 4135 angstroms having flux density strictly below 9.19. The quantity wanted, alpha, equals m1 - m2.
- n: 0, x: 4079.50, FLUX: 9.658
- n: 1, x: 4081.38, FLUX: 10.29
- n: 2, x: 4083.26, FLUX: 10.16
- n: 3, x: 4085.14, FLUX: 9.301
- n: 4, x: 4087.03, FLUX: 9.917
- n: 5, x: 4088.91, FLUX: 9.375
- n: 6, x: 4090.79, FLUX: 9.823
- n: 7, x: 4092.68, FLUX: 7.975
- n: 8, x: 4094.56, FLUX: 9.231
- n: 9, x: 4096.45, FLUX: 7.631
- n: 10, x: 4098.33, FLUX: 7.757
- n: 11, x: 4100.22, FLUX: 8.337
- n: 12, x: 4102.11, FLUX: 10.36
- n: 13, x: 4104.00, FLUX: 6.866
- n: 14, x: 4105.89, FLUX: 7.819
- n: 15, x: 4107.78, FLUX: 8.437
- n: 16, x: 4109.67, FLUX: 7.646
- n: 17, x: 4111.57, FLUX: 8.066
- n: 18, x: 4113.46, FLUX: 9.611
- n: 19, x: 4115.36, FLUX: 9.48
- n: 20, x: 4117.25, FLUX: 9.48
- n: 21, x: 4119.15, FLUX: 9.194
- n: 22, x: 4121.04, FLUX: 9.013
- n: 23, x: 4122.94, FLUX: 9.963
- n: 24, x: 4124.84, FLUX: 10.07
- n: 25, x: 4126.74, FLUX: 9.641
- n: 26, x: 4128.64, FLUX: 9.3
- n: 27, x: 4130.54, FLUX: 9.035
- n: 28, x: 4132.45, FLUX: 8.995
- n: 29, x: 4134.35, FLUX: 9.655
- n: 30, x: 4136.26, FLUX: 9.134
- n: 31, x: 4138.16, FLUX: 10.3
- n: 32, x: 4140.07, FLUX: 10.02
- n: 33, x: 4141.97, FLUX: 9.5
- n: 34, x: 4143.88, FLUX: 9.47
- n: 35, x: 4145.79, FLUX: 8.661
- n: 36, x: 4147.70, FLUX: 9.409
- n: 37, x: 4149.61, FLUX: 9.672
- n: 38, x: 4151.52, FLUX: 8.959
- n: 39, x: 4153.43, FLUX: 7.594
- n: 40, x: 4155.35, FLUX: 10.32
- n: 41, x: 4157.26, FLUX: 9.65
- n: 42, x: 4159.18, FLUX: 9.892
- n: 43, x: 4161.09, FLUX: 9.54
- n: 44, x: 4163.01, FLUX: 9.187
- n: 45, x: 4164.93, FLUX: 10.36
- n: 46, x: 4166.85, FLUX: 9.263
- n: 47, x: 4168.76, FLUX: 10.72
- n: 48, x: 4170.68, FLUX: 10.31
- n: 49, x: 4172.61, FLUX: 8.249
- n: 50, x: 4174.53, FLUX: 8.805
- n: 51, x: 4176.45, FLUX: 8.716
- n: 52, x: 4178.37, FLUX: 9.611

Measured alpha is 32.2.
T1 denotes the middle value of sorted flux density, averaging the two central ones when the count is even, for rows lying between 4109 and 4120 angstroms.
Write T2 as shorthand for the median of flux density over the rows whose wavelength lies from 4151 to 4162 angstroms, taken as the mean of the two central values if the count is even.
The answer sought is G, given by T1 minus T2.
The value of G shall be 0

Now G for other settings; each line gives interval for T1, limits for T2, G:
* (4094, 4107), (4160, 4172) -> -2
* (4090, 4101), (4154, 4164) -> -1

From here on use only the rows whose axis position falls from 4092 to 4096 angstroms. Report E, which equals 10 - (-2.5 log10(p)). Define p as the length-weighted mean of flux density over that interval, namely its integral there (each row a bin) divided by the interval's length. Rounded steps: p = 8.53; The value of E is 12.3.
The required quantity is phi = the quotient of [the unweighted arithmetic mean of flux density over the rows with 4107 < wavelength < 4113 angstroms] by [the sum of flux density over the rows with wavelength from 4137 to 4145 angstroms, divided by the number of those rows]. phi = 0.82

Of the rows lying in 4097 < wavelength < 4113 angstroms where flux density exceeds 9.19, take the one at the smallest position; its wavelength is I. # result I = 4102.11 angstroms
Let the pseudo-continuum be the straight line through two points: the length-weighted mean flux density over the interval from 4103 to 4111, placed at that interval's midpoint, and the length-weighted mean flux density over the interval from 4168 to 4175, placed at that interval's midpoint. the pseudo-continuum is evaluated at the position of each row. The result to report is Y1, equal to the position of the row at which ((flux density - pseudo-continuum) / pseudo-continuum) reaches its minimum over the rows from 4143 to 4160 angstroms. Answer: 4153.43 angstroms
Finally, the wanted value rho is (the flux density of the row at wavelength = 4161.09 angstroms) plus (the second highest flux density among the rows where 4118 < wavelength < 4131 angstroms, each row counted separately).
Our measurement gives 19.5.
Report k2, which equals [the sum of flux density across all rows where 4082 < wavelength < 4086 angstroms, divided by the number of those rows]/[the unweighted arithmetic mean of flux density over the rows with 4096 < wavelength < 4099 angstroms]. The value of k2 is 1.26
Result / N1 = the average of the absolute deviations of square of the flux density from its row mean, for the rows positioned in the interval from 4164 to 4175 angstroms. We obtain 16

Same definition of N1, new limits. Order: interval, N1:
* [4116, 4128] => 6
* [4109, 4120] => 12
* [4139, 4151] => 5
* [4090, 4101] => 12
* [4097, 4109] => 13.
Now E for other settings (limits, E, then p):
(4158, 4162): 12.5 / 9.72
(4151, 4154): 12.3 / 8.27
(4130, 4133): 12.4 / 8.99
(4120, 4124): 12.4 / 9.51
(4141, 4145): 12.4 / 9.46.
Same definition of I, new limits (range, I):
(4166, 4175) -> 4166.85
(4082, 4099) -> 4083.26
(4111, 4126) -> 4113.46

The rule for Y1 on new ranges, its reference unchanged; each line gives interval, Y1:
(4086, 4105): 4104.00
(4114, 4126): 4121.04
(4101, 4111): 4104.00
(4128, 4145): 4132.45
